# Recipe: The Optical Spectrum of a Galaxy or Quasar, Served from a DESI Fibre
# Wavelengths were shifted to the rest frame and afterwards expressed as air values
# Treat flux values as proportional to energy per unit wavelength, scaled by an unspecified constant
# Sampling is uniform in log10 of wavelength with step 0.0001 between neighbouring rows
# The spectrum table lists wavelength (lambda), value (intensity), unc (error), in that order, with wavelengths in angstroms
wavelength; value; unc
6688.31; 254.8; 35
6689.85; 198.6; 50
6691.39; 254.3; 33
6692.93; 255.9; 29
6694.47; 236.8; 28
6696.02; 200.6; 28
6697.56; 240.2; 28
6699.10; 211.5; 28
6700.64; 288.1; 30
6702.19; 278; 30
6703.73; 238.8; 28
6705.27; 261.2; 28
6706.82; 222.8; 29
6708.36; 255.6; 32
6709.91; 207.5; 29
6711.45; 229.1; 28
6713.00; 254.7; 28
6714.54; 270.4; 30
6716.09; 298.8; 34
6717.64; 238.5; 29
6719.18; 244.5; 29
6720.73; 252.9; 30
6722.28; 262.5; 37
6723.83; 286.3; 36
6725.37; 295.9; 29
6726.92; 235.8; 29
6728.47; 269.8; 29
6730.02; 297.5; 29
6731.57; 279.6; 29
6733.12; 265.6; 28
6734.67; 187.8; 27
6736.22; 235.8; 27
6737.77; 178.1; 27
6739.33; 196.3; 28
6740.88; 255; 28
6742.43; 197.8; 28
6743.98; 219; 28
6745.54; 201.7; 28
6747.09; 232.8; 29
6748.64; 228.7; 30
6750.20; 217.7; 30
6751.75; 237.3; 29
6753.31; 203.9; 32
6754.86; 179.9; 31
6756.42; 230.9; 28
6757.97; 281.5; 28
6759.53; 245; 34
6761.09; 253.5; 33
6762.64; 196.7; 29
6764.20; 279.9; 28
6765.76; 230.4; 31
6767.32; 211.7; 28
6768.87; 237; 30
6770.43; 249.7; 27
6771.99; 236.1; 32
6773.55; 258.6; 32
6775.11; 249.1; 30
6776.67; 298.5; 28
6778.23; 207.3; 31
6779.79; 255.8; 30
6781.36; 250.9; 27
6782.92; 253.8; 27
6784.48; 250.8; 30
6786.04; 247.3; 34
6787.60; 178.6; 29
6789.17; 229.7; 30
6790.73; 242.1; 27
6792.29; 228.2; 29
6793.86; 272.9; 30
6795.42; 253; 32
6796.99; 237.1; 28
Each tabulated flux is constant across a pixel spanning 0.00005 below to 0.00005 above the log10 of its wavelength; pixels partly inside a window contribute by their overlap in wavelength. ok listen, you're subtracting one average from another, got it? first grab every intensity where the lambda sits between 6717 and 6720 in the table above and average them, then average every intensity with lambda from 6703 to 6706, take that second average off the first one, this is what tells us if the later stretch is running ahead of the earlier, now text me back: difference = -8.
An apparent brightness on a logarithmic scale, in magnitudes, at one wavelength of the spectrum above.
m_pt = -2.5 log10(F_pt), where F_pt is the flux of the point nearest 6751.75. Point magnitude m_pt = -5.94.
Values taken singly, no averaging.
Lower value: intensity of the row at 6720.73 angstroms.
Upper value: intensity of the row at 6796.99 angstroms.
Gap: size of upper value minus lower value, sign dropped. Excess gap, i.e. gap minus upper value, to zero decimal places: -221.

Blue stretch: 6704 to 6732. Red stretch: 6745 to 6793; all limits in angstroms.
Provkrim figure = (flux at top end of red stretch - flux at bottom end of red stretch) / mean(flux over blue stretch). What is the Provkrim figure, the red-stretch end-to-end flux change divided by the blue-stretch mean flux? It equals 0.10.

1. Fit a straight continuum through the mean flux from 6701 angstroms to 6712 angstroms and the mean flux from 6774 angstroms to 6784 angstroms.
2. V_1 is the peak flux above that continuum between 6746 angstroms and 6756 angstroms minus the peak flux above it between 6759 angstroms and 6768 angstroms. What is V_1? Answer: -41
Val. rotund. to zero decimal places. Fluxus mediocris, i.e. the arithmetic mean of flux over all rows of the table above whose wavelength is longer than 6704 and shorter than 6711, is 237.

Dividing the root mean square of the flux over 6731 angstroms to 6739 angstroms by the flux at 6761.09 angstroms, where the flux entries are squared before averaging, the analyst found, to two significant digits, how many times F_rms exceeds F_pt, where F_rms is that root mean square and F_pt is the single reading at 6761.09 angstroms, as 0.92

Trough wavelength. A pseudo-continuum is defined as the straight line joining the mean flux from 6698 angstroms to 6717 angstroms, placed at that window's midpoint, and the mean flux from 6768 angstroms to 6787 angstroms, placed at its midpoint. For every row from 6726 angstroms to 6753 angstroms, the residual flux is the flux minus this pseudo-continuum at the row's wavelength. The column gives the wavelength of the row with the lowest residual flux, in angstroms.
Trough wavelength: 6737.77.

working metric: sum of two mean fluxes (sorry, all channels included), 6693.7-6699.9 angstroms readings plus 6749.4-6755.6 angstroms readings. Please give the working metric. 432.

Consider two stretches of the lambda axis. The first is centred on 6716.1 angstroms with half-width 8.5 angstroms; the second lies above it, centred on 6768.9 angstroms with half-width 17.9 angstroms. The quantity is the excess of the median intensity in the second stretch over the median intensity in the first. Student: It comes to -7.4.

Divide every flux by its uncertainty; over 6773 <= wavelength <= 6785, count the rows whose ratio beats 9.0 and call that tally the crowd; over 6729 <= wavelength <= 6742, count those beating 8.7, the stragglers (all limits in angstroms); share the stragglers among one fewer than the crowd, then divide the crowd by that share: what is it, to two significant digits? 1.2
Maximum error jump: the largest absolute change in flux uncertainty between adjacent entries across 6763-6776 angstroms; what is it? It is 5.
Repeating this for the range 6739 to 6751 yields 1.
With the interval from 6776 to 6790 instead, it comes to 5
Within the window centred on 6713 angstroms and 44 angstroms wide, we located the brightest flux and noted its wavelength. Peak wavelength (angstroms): 6716.09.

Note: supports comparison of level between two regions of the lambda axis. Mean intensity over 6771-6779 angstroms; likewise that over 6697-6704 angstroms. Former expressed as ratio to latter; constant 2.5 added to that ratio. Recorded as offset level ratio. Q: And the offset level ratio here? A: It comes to 3.49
